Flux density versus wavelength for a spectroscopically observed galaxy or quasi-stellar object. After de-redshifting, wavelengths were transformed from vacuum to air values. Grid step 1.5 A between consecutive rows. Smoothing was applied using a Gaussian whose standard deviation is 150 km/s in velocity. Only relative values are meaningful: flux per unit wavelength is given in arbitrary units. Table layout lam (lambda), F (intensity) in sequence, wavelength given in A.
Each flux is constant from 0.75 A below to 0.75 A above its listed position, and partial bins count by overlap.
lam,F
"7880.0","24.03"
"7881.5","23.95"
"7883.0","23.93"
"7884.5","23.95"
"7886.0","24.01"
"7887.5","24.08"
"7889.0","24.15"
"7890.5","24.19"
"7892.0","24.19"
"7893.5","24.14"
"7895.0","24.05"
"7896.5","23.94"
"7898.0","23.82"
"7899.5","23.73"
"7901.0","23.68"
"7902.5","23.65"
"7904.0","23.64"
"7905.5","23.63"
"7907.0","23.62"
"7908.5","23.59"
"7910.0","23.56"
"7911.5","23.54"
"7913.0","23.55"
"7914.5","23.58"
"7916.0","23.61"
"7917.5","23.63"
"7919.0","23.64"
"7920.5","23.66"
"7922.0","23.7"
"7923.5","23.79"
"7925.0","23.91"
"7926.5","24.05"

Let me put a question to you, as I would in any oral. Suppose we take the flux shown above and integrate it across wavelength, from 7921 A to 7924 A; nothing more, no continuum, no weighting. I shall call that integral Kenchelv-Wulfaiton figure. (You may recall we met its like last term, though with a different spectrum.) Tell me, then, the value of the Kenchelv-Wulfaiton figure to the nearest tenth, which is 71.2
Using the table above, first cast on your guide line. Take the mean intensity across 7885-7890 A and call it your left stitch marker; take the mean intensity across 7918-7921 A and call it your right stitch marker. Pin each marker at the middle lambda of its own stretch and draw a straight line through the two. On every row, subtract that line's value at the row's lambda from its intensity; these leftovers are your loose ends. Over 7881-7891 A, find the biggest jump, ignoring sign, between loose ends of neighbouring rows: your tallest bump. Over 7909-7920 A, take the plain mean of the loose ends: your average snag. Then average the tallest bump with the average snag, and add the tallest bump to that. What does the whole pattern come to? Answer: 0.07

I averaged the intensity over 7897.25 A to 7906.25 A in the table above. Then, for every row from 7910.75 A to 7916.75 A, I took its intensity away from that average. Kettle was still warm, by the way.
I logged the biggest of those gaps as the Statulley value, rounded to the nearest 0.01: 0.15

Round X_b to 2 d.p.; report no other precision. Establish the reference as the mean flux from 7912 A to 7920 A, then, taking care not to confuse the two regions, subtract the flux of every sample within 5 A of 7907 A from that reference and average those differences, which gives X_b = 0.00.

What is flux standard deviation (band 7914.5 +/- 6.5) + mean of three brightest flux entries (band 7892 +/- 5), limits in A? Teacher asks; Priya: 24.2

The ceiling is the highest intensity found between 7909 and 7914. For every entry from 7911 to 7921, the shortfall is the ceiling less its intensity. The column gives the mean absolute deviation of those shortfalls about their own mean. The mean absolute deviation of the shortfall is 0.038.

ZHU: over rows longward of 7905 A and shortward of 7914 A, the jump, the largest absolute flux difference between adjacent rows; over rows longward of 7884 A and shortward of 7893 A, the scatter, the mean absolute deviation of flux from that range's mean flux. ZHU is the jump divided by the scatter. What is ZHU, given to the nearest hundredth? 0.37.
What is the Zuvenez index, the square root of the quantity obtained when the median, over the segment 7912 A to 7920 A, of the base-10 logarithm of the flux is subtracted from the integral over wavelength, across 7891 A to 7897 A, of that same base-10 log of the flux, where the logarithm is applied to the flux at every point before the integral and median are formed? 2.63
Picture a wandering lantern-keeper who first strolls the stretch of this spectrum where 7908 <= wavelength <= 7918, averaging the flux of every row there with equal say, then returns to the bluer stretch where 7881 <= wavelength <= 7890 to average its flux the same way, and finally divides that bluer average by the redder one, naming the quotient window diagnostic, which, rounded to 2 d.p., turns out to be 1.02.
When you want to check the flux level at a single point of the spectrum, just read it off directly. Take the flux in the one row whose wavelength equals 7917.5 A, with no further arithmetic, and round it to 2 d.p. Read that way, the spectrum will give 23.63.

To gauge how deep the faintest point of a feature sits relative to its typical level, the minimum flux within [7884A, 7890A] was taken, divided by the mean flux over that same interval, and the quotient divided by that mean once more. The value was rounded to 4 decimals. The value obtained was 0.0414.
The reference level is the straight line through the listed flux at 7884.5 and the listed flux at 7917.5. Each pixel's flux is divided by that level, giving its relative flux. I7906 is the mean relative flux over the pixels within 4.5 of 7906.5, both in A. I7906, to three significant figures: 0.995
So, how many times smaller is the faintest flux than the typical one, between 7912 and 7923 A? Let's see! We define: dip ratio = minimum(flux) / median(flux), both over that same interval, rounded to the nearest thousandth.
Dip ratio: 0.997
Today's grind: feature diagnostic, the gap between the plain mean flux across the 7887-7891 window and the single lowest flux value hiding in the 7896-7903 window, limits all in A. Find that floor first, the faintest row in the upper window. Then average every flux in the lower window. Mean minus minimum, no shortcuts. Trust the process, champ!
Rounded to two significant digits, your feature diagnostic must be 0.49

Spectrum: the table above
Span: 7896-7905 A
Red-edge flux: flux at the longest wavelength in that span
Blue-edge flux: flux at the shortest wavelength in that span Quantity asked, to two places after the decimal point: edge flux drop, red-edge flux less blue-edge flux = -0.30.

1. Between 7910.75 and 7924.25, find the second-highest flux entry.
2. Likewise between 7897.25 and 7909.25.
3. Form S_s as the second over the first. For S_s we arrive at 1.00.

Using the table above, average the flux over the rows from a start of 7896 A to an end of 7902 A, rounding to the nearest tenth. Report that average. 23.8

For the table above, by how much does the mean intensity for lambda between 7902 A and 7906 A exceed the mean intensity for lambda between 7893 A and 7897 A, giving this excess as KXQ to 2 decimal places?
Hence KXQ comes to -0.40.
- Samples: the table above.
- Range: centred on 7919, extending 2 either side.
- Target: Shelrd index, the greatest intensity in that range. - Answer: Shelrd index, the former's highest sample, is 23.66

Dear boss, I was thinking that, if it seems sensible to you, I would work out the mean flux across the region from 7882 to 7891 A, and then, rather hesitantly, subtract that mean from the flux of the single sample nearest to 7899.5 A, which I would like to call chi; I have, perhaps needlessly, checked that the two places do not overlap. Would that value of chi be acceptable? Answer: -0.32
